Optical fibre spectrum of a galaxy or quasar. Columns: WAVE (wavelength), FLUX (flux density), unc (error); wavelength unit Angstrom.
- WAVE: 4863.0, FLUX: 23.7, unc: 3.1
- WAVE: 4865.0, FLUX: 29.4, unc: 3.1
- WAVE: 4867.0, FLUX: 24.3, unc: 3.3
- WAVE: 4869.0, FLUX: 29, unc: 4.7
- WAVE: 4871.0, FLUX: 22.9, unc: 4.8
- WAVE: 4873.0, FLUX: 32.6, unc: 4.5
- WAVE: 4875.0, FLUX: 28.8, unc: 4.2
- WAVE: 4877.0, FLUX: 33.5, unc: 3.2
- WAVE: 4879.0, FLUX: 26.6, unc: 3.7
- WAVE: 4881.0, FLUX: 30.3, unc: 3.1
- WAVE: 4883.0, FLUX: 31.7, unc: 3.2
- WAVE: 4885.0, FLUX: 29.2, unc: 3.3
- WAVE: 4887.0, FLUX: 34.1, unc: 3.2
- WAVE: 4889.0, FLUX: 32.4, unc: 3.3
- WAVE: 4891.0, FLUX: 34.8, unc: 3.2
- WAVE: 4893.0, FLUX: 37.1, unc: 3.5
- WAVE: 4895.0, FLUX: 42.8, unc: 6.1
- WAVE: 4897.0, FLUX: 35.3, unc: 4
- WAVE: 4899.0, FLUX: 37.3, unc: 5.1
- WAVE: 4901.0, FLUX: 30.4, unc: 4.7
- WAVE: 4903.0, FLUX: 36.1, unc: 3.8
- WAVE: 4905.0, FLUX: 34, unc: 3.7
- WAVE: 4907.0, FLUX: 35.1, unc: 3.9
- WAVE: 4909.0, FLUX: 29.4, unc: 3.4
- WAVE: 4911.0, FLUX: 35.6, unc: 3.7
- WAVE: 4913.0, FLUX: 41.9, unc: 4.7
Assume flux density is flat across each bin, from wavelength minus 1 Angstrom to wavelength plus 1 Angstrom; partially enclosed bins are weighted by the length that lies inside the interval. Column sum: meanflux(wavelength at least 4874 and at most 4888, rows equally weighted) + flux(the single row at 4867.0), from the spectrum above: 55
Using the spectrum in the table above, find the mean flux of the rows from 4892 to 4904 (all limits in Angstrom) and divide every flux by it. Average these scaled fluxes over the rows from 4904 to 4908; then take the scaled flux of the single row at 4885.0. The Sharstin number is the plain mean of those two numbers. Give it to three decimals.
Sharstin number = 0.873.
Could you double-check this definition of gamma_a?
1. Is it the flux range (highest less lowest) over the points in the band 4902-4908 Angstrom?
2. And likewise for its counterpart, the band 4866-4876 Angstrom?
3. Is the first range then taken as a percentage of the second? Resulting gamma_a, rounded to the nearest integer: 22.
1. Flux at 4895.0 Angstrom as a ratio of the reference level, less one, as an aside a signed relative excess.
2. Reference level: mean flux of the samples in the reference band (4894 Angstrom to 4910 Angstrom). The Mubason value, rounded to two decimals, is 0.22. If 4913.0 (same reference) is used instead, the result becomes 0.20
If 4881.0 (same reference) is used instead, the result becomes -0.14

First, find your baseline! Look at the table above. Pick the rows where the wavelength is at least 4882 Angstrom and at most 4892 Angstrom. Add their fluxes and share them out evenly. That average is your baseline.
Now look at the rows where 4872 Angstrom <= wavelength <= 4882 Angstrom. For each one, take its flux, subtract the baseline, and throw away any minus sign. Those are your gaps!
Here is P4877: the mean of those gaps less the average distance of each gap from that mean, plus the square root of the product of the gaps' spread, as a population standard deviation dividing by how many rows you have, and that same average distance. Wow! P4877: 2.70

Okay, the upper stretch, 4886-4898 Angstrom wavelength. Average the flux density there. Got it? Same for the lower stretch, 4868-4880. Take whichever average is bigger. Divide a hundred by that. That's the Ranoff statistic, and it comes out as 2.77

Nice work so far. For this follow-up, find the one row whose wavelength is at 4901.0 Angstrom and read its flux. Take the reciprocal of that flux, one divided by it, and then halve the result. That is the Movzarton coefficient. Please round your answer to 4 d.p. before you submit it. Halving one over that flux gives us 0.0164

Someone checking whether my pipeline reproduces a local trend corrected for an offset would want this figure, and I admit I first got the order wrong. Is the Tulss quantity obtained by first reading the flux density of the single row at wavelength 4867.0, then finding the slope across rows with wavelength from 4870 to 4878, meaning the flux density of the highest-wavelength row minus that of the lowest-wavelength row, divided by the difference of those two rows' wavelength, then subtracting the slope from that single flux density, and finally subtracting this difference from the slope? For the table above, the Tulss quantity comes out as -21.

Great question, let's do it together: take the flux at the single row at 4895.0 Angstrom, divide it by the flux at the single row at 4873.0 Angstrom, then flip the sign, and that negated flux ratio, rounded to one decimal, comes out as -1.3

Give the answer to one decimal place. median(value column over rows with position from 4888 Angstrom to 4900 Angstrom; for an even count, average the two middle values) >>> 36.2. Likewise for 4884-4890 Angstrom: 32.4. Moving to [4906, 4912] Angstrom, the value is 35.1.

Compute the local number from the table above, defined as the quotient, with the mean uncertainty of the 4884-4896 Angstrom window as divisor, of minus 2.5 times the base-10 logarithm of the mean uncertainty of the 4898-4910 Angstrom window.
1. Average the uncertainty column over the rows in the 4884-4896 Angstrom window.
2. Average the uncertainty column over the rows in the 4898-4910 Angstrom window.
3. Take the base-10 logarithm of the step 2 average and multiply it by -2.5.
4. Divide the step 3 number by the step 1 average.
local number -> -0.41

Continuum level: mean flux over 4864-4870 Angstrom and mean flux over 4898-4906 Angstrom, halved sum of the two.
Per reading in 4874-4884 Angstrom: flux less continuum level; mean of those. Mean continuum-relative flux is -1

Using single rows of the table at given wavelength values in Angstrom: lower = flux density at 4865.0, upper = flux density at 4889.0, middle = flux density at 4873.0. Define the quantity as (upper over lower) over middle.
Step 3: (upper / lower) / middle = 0.034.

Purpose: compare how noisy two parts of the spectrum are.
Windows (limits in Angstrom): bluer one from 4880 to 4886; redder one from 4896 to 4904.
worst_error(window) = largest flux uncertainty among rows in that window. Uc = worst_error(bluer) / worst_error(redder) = 0.65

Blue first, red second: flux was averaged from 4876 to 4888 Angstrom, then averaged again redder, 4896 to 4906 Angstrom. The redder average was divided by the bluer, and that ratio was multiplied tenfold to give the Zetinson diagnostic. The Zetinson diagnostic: 11.2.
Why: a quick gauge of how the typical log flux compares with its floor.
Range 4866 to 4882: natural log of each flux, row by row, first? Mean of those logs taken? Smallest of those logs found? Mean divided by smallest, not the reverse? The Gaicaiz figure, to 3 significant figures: 1.07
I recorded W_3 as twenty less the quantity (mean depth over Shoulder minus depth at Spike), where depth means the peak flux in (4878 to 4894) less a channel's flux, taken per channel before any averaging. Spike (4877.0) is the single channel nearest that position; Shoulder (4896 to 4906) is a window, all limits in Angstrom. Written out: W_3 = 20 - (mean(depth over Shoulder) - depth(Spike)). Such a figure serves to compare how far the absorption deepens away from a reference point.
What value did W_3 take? 21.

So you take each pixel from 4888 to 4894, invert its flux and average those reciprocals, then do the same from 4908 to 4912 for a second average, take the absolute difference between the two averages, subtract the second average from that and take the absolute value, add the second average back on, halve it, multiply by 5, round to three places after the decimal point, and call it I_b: 0.150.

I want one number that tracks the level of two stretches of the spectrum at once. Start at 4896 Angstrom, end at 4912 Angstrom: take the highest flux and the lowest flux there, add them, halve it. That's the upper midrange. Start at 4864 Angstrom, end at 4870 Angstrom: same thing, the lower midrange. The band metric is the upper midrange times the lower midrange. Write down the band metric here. 895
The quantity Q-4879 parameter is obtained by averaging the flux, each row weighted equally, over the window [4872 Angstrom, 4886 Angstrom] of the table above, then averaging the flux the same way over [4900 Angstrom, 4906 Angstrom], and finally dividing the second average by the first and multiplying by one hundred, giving 110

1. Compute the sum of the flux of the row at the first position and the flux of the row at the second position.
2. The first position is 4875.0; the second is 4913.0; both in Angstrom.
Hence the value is 71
